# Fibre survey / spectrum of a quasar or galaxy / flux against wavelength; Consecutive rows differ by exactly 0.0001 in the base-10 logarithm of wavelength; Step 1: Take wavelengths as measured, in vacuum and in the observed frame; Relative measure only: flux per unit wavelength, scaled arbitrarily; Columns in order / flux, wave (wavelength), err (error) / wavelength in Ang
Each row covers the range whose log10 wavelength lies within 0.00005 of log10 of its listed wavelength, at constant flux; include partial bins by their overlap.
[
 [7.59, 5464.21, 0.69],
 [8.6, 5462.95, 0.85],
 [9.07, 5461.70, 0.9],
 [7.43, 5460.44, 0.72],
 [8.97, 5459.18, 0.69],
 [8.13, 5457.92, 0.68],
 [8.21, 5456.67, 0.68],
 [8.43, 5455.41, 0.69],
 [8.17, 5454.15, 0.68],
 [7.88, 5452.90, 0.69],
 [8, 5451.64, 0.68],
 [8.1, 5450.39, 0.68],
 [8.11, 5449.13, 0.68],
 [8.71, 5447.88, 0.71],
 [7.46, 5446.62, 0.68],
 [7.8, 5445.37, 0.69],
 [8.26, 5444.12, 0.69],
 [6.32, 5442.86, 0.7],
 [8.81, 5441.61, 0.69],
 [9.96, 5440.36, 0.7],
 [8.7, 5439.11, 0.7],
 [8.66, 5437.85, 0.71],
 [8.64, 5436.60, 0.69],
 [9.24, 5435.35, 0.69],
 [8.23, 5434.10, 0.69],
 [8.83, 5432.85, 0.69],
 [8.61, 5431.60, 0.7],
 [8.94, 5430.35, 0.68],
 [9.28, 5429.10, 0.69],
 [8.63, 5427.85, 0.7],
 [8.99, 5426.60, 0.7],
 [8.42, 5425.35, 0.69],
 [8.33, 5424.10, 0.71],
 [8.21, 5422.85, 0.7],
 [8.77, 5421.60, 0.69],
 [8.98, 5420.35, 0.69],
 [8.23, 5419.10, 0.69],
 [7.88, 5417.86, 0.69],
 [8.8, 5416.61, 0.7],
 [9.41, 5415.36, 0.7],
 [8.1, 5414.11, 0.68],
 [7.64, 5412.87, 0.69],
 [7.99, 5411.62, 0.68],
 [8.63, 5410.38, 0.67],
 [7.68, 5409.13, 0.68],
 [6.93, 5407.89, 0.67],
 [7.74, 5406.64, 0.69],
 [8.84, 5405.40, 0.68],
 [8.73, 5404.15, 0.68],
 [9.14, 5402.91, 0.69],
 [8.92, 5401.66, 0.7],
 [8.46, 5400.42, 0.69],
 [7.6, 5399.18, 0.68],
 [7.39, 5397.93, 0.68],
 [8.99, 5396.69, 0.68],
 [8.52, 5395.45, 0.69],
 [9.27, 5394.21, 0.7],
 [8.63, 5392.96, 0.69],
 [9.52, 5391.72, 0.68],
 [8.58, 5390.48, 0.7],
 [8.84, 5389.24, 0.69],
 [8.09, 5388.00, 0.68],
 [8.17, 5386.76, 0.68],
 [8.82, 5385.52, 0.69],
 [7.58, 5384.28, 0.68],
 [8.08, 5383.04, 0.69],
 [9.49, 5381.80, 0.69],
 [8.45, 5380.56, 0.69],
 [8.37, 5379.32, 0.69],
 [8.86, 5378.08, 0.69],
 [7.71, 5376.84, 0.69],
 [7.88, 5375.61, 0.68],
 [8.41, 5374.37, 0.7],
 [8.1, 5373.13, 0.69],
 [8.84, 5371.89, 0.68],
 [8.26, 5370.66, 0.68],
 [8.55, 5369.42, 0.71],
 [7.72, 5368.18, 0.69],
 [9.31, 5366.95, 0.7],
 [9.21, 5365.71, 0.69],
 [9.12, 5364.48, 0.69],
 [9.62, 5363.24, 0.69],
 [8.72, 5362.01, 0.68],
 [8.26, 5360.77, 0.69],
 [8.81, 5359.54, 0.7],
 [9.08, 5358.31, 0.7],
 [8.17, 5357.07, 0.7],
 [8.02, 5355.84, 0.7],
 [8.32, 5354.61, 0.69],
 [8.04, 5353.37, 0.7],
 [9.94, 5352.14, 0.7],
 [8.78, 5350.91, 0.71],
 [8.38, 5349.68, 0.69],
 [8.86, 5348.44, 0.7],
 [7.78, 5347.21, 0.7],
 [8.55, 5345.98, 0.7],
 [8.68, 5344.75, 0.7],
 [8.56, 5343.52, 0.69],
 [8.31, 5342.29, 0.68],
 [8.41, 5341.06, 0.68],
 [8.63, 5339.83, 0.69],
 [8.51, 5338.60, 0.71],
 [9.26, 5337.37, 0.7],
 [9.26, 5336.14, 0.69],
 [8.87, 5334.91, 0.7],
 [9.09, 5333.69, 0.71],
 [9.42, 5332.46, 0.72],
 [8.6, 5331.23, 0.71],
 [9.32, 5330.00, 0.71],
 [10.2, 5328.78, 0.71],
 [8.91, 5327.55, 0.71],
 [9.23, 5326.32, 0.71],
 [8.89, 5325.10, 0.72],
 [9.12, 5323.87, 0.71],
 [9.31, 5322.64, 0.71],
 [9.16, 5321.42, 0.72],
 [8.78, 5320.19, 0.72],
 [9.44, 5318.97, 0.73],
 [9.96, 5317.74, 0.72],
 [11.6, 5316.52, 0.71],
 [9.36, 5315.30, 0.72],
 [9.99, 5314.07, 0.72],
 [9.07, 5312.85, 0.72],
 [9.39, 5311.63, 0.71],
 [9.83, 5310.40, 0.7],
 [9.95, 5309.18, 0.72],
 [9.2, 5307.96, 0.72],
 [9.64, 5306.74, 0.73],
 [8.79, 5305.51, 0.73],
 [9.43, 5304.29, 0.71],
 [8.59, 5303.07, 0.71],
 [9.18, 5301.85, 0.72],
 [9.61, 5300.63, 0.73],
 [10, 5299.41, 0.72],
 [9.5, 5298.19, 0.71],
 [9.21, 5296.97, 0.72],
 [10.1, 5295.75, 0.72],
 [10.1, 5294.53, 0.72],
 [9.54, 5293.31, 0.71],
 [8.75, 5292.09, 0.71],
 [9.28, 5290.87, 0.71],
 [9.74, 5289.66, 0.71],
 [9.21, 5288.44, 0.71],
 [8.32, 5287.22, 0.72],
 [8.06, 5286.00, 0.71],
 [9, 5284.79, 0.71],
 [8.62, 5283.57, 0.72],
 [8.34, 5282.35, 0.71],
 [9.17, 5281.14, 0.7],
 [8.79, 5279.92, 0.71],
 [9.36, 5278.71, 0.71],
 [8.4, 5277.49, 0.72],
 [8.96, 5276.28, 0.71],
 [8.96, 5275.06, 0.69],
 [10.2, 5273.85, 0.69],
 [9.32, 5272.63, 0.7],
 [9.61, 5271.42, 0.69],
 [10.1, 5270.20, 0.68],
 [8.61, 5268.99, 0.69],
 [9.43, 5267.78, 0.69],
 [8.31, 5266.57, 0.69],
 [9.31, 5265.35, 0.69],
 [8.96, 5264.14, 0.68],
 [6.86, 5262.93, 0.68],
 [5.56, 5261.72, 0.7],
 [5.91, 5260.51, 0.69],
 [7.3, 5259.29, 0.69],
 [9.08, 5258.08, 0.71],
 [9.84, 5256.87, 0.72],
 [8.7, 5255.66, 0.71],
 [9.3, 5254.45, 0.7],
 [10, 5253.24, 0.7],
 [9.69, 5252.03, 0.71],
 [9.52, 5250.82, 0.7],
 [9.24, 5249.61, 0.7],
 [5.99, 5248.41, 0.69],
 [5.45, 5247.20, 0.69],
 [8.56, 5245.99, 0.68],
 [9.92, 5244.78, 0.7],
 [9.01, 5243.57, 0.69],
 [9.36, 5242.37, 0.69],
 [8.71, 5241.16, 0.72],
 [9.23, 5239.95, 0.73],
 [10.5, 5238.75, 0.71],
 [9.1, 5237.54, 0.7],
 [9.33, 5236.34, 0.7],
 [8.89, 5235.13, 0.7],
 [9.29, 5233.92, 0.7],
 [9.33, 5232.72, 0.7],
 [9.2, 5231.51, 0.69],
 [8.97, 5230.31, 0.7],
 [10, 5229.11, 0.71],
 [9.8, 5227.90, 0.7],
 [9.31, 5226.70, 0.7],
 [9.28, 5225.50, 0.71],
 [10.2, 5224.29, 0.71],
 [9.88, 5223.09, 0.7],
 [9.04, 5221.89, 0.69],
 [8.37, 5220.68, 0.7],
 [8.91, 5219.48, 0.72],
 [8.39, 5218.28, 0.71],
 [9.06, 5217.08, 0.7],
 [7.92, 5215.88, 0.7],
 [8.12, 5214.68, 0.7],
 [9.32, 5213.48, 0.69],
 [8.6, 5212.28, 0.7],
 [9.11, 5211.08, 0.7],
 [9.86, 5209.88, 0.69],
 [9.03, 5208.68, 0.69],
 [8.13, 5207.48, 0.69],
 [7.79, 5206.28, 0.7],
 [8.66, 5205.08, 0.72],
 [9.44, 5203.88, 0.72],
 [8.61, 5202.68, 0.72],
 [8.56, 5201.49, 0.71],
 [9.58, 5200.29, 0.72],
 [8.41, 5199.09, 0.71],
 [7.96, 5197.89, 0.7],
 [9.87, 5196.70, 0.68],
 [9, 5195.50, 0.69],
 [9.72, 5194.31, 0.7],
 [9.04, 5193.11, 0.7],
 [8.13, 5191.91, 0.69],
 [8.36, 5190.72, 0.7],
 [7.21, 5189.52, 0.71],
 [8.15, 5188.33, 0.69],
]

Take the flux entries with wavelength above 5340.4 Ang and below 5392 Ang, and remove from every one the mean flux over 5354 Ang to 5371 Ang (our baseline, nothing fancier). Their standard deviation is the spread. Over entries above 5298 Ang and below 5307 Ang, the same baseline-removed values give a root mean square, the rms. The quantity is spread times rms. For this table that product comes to 0.44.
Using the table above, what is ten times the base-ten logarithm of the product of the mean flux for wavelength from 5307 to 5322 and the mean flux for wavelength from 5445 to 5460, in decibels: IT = 18.96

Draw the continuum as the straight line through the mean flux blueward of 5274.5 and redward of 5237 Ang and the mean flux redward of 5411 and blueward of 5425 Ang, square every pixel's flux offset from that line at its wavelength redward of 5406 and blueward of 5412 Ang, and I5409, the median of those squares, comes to 0.46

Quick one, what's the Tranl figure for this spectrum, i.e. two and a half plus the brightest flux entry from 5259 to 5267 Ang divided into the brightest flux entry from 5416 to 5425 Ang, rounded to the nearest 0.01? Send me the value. 3.46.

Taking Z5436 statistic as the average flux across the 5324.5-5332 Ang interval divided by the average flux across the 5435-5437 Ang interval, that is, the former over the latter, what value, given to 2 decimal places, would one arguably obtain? 1.03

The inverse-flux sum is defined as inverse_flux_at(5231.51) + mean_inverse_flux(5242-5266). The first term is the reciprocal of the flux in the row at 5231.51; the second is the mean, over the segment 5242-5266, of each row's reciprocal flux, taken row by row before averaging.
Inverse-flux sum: 0.233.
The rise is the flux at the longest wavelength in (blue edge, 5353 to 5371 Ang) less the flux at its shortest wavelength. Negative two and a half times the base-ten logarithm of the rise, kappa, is 1.6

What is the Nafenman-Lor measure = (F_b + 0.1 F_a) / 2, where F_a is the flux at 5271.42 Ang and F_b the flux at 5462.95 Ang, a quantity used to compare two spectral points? 4.78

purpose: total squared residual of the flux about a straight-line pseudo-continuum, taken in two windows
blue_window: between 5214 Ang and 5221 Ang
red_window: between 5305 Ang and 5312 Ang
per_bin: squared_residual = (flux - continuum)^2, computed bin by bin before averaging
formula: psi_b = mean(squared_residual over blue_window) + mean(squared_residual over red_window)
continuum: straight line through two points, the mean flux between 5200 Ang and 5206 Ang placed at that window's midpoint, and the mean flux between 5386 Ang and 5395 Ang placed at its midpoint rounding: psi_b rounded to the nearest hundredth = 0.96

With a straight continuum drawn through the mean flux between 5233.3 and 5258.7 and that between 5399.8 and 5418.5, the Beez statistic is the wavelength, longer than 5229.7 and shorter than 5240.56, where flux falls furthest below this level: 5235.13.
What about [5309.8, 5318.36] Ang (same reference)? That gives 5312.85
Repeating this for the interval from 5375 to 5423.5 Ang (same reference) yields 5407.89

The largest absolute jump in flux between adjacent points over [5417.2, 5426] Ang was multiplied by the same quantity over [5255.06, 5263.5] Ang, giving 1.3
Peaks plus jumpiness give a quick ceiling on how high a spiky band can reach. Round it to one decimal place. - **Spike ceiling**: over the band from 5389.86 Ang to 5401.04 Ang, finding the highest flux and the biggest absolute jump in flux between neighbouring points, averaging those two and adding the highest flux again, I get 15.1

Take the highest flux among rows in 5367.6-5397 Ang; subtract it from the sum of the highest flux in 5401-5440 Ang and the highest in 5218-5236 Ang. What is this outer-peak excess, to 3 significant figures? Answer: 10.1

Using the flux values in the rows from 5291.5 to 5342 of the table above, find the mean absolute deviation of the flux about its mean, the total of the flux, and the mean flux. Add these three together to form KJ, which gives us 393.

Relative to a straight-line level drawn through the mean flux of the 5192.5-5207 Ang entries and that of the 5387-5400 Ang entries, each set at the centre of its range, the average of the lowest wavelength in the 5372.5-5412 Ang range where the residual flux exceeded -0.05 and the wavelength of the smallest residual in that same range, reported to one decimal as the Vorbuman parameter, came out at 5393.0 Ang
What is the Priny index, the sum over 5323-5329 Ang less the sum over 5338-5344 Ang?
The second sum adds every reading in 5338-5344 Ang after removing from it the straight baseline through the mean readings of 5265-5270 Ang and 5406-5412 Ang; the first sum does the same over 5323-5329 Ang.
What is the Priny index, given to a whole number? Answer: 3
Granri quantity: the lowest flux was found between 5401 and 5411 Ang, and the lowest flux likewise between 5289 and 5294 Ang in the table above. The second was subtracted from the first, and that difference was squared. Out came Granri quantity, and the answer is 3.3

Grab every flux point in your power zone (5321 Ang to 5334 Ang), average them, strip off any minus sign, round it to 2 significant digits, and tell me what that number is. 9.2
